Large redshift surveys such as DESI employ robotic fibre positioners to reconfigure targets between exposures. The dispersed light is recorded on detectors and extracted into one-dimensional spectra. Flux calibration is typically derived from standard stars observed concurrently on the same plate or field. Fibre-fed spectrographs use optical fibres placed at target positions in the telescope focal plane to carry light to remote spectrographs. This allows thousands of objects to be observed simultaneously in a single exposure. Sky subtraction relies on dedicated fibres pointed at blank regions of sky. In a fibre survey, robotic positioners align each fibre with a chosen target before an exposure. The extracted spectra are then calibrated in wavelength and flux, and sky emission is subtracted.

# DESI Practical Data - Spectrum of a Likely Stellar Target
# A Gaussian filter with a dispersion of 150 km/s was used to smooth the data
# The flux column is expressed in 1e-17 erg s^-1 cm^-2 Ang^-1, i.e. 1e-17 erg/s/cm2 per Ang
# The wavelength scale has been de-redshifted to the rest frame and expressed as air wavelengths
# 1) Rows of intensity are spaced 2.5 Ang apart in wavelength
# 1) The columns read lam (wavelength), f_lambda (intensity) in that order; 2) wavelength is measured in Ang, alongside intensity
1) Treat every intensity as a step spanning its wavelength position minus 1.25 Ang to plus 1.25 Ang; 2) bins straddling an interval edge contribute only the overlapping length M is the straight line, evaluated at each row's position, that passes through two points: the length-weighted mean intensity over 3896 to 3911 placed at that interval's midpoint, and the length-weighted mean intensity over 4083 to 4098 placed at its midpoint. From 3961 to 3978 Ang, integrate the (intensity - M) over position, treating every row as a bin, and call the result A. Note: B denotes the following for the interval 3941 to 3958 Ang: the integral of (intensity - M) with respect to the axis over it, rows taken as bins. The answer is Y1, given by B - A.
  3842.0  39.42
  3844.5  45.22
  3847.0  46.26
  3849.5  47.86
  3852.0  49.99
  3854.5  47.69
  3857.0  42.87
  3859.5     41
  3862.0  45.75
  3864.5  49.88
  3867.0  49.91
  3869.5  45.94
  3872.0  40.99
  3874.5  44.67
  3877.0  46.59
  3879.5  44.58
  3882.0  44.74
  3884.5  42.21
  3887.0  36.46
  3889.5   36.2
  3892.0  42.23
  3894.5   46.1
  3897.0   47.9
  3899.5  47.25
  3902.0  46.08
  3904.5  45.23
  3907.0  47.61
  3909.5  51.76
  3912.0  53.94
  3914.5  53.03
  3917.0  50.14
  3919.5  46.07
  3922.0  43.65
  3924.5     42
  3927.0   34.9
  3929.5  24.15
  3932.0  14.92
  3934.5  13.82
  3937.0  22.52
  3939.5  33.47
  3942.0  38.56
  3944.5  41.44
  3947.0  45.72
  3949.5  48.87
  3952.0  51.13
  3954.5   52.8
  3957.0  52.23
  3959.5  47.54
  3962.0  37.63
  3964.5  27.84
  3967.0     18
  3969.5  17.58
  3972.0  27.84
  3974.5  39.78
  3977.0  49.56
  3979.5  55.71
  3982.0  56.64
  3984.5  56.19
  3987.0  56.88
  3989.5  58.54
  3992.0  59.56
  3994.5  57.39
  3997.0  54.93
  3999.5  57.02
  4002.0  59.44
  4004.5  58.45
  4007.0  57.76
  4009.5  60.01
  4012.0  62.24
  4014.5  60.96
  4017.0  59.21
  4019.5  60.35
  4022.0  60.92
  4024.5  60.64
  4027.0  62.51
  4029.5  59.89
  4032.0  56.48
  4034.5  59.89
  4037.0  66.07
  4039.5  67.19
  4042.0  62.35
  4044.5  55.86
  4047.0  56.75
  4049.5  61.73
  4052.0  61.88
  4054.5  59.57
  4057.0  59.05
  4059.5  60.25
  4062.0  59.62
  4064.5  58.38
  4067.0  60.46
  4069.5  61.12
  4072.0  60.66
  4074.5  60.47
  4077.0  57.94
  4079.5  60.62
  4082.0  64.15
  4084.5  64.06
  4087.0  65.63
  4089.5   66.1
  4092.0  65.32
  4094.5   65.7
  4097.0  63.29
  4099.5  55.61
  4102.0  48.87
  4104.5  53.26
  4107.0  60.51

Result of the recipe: 312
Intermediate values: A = -392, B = -80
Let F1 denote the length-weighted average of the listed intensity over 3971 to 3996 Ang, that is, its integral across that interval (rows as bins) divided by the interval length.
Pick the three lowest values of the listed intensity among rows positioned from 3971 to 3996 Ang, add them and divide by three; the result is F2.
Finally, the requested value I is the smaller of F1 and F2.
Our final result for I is 39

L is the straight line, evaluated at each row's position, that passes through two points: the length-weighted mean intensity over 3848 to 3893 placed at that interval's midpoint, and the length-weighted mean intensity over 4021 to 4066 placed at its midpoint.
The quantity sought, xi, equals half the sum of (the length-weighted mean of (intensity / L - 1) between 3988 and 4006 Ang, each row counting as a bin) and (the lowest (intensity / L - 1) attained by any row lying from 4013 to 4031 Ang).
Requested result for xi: 0.021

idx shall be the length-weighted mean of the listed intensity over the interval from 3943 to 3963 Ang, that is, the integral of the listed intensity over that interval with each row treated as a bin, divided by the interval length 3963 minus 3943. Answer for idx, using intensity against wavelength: 47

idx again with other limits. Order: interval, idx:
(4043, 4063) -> 59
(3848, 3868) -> 47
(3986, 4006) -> 58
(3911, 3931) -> 43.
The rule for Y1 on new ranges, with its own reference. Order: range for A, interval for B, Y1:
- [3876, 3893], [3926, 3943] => -351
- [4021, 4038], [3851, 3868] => 26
